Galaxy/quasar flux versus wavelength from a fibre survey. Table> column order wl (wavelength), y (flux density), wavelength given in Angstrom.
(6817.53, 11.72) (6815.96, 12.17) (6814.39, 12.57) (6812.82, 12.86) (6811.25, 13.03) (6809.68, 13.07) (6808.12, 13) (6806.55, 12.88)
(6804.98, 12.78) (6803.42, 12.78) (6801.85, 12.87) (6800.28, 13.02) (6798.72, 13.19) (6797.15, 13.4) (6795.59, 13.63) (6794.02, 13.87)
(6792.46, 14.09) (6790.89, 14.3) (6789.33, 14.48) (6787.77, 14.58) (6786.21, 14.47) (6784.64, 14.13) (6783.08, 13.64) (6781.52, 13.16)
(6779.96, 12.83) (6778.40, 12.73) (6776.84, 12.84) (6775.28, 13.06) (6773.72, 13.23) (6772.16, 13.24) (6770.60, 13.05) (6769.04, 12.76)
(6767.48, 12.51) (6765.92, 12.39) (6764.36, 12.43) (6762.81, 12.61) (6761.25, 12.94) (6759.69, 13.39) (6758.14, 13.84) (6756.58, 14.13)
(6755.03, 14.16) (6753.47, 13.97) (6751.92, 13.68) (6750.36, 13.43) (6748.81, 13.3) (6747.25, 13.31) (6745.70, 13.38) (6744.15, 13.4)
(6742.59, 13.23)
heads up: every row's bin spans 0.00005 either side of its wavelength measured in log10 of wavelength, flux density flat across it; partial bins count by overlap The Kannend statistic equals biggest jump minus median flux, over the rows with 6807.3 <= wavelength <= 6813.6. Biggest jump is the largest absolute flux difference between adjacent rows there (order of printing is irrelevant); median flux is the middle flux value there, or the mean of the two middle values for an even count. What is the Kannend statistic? -12.8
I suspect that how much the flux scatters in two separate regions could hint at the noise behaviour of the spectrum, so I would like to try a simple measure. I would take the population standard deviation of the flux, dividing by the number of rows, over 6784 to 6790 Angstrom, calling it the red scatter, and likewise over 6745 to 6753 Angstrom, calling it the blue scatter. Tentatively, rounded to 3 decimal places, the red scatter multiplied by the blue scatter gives 0.024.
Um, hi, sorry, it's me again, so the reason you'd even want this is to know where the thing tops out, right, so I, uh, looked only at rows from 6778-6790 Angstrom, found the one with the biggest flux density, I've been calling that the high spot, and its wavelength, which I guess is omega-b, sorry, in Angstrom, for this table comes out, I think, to 6787.77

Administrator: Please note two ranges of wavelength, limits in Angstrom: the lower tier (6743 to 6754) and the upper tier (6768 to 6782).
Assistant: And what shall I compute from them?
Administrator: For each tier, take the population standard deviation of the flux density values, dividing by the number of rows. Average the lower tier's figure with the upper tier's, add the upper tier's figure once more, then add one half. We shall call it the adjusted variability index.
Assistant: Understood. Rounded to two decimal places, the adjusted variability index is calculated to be 0.90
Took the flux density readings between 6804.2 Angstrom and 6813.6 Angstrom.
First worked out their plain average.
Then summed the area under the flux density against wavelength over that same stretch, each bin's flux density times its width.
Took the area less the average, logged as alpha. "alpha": 109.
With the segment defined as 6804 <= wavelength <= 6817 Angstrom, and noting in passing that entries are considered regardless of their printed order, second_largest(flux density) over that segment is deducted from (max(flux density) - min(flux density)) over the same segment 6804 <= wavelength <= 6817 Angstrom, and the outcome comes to -12.1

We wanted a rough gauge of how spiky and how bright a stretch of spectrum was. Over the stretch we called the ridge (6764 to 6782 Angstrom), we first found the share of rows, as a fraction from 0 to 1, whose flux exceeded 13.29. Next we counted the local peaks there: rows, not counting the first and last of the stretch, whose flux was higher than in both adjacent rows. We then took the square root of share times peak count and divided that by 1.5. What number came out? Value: 0.0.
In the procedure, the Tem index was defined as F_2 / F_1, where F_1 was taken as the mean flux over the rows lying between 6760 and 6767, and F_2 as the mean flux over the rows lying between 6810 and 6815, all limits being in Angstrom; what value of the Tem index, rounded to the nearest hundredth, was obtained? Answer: 1.02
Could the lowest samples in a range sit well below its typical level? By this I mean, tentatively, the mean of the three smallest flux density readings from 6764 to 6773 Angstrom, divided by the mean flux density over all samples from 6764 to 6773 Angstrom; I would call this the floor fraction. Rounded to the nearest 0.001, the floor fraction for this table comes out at 0.977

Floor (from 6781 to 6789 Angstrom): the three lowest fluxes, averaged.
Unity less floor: -12.6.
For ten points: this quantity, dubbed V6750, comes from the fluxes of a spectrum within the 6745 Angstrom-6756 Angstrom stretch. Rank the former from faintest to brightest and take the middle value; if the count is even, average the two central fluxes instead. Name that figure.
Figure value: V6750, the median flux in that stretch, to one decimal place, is 13.4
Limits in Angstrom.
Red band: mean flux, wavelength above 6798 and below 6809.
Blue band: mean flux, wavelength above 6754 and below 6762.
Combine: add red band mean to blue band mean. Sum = 26.6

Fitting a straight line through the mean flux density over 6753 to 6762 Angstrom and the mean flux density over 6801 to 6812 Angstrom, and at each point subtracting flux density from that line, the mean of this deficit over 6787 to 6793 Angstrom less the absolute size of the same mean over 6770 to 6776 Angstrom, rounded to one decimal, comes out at -1.5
